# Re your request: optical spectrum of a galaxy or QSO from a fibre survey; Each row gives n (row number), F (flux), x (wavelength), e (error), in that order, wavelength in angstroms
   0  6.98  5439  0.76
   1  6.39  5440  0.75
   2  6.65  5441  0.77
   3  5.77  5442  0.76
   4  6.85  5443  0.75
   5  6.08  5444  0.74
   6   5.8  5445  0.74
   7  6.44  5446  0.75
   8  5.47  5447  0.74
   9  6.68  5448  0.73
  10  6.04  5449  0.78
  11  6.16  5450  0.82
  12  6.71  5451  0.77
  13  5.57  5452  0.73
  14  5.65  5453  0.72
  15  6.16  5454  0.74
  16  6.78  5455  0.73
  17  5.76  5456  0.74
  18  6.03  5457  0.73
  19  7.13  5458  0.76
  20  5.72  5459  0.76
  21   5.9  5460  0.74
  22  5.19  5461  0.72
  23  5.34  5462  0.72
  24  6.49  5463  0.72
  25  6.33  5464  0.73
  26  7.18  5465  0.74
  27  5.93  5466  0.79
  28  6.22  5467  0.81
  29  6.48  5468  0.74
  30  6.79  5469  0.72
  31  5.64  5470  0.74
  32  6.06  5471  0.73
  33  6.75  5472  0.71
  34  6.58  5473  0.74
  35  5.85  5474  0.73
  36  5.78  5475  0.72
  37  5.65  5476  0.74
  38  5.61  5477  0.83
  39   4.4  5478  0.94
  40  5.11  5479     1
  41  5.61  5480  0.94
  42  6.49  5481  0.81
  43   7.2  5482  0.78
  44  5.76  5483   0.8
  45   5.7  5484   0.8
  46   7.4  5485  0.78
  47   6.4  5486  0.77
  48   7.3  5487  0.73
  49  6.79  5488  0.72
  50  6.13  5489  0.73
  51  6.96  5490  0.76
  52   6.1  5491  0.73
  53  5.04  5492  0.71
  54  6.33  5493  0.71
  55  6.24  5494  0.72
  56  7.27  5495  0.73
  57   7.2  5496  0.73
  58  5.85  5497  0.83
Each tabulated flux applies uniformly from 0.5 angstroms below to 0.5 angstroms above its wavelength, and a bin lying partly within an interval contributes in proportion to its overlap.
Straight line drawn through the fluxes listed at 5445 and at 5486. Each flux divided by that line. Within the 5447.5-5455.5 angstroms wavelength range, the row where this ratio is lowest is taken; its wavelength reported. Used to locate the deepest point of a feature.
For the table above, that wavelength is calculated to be 5452 angstroms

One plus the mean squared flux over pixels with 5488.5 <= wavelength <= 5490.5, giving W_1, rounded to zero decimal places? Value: 44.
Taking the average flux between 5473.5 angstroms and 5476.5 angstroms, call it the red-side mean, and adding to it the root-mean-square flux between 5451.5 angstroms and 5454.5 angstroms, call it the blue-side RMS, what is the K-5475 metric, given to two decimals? 11.56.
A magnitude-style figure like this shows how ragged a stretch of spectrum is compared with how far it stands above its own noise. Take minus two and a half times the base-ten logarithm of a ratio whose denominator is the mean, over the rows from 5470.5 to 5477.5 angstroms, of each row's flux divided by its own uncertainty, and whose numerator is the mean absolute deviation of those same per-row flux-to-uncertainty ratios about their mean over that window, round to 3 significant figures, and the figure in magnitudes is 2.78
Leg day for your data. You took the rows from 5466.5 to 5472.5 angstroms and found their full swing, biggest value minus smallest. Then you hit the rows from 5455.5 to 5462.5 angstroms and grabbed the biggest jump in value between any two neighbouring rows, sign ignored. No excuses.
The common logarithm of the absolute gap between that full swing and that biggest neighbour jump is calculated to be -0.59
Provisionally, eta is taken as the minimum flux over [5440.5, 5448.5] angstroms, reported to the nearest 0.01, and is 5.47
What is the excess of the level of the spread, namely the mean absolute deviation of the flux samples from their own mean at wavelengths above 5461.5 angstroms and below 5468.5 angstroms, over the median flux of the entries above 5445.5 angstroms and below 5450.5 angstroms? -5.77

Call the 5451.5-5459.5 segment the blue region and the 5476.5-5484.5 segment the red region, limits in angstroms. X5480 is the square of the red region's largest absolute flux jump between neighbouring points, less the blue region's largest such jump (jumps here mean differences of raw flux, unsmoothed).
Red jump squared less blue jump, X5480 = 0.7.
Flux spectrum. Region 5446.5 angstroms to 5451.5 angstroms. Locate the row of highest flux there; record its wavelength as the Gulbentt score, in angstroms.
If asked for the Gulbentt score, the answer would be 5451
